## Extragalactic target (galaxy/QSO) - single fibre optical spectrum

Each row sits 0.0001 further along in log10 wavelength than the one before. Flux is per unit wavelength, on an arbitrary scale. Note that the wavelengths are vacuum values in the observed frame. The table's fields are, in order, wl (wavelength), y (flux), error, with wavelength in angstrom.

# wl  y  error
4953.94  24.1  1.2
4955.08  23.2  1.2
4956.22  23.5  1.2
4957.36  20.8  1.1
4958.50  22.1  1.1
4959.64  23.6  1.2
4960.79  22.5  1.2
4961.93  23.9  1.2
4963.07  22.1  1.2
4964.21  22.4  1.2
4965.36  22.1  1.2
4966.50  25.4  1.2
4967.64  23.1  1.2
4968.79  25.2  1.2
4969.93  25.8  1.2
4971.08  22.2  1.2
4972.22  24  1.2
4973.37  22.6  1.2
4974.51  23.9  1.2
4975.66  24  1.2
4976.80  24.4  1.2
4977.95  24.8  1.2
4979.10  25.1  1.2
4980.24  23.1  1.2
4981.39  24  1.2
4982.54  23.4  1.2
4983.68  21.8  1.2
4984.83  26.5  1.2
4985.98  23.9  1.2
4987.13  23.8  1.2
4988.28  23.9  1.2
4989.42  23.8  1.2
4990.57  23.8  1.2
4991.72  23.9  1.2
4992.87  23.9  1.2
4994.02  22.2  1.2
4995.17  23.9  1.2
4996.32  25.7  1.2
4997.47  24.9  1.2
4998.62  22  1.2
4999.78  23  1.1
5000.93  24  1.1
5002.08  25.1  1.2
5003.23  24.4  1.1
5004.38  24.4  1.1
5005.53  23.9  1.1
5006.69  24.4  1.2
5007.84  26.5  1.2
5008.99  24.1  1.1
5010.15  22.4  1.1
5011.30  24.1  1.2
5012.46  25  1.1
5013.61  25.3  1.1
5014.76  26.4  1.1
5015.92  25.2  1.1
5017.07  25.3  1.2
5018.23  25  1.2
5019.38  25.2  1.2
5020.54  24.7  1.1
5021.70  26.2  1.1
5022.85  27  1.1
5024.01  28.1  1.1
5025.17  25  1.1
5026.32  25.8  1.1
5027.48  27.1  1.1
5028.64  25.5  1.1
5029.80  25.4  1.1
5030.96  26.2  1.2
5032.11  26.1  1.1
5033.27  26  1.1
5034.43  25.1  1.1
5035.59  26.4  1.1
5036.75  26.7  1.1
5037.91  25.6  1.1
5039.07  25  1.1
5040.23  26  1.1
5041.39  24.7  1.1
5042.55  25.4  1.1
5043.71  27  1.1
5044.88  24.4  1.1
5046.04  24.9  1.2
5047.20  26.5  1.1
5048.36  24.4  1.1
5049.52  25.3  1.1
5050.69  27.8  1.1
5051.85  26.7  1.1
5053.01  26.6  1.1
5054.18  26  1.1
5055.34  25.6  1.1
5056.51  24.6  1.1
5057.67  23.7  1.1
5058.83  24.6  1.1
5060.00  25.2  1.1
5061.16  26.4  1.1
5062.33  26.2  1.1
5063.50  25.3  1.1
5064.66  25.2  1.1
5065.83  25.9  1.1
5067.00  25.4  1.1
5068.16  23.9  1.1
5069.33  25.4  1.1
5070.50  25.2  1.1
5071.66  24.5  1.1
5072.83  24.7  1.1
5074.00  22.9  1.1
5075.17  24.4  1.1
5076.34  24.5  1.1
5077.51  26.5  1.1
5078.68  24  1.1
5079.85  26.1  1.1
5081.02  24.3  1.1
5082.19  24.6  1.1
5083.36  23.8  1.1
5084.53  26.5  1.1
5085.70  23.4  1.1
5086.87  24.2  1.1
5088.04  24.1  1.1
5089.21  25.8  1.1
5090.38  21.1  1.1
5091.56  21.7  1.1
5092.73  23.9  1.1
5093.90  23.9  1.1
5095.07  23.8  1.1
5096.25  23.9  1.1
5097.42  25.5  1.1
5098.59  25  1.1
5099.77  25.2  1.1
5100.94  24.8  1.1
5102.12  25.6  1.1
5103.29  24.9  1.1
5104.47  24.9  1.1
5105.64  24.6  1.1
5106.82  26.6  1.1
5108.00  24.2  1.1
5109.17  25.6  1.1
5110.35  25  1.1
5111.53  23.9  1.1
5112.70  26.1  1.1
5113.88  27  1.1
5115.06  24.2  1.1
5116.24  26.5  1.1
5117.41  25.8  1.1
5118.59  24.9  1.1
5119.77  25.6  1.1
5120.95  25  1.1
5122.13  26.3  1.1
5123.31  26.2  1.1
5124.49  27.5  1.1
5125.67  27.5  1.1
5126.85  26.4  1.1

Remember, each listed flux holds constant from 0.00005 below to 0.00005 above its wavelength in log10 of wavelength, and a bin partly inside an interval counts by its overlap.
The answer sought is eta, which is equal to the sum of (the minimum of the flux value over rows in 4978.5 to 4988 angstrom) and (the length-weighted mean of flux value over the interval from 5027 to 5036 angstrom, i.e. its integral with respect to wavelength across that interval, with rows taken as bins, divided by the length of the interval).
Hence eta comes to 47.75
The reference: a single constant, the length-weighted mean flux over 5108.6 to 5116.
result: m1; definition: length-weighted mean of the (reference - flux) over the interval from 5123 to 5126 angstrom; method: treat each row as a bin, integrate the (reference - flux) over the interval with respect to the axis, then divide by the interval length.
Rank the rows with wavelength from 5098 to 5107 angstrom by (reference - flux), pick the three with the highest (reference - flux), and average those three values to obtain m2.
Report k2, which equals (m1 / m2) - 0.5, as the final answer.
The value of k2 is -3.63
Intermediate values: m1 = -1.8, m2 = 0.57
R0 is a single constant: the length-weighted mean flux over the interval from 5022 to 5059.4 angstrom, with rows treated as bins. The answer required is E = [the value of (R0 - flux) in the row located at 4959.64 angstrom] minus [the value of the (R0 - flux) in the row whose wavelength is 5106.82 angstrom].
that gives 3.0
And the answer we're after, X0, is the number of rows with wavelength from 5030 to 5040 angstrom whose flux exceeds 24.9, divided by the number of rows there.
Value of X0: 1.00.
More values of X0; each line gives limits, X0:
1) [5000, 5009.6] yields 0.25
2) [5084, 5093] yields 0.25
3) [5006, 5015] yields 0.50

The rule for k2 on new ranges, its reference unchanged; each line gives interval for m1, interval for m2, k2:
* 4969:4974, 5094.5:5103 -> 0.85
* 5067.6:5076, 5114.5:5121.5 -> 0.92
